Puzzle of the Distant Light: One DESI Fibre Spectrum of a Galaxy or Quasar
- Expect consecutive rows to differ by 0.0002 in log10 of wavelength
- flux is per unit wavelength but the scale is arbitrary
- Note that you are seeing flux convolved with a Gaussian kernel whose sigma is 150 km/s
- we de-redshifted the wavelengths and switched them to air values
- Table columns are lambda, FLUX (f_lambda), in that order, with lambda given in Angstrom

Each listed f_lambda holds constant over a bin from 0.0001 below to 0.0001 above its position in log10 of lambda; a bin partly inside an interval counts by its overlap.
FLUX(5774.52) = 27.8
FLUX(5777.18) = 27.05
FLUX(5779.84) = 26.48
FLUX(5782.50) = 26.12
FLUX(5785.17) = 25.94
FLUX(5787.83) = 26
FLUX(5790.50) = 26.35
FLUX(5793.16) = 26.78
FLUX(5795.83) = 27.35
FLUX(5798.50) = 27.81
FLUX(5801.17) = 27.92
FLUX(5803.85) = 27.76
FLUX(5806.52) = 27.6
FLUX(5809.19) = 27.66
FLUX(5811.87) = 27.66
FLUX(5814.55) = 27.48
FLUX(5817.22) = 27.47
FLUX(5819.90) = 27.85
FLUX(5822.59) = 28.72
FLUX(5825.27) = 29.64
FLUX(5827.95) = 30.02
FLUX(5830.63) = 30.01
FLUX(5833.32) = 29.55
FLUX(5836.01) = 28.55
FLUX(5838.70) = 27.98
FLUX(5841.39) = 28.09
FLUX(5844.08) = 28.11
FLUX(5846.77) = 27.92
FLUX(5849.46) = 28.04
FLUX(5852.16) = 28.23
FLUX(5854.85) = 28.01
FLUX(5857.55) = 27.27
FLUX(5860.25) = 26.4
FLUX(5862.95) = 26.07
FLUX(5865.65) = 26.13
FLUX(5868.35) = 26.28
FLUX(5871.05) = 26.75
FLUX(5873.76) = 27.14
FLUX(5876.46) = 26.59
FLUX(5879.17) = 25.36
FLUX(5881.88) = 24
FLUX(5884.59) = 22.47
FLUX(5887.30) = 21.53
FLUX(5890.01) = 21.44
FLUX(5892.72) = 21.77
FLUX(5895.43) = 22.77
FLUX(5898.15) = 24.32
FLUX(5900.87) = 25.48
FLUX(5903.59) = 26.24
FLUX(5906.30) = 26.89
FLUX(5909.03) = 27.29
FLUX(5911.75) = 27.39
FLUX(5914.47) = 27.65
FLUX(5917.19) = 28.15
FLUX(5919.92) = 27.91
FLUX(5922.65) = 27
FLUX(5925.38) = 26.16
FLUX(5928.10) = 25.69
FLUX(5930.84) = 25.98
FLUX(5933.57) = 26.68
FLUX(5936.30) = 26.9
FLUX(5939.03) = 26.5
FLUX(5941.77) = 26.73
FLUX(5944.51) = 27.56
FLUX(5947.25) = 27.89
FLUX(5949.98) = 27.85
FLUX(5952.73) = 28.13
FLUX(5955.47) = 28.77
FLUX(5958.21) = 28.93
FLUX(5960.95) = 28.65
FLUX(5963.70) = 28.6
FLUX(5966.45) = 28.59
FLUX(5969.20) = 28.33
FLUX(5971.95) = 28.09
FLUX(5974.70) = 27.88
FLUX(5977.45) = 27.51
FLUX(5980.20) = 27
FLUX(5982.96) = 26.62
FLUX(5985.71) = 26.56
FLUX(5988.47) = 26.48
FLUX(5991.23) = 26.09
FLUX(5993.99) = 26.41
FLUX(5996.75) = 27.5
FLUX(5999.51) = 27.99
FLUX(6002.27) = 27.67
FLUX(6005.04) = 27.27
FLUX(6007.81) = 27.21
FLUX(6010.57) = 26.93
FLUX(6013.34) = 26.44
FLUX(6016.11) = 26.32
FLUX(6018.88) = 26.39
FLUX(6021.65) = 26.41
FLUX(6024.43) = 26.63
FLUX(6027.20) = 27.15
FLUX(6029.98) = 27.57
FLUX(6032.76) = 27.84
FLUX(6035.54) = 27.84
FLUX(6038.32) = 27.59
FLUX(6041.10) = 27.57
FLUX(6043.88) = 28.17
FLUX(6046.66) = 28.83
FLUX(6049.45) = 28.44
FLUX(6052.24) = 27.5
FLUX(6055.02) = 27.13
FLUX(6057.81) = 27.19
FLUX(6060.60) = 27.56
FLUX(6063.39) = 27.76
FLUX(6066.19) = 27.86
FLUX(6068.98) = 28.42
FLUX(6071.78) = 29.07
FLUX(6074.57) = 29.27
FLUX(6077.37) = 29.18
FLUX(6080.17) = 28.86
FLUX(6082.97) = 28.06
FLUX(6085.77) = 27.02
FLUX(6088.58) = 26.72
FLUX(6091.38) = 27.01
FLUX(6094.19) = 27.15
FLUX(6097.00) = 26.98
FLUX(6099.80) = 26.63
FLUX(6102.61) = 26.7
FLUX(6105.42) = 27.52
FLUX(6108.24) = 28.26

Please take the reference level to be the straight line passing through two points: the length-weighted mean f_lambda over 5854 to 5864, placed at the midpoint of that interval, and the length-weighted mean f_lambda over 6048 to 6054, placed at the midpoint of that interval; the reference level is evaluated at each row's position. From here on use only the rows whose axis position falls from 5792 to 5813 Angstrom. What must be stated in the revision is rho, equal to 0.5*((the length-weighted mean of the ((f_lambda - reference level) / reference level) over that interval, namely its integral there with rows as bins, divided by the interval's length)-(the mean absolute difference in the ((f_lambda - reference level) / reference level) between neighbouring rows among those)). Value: 0.01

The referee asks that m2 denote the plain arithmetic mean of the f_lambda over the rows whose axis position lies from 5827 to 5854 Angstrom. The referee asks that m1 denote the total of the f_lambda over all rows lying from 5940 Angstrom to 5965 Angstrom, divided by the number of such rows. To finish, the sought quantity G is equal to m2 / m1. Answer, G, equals 1.019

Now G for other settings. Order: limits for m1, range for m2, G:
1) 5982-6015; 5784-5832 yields 1.031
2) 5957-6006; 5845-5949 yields 0.948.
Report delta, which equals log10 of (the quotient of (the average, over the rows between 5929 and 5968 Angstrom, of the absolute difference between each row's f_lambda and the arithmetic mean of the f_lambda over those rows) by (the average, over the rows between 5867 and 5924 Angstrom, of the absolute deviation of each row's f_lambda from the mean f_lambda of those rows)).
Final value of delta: -0.36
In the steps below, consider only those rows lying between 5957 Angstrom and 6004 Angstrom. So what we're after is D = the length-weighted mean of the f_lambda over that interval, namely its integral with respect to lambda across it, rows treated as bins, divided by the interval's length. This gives 27.6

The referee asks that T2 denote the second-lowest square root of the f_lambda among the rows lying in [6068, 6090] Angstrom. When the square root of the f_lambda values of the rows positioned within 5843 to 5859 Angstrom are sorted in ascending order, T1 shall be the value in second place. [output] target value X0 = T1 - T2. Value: 0.09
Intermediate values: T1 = 5.28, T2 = 5.20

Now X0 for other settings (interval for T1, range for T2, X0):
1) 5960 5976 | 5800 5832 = 0.06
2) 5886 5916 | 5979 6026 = -0.49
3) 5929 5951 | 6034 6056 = -0.10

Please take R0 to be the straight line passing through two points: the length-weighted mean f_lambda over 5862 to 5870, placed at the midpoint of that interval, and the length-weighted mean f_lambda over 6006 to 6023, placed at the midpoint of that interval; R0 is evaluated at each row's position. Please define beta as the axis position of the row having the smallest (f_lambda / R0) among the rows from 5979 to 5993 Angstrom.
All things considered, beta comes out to 5991.23 Angstrom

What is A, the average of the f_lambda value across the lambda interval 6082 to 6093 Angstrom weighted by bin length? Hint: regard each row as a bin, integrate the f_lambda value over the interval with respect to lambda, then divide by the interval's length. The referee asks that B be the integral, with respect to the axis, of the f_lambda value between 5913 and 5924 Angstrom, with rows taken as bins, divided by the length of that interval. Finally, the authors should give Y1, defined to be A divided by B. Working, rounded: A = 27.2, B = 27.7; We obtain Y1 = 0.98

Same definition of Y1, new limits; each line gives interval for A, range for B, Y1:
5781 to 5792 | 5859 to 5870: 1.00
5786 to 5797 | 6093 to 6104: 0.99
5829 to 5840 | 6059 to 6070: 1.04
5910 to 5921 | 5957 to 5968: 0.97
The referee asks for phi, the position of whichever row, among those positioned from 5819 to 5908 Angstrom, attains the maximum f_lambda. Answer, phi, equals 5827.95 Angstrom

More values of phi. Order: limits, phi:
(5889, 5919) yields 5917.19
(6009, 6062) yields 6046.66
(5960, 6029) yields 5960.95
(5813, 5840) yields 5827.95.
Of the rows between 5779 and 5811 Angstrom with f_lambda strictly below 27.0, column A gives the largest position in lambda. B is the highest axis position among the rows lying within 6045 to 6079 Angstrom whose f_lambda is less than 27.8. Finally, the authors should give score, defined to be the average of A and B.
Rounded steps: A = 5793.16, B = 6063.39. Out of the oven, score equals 5928.3 Angstrom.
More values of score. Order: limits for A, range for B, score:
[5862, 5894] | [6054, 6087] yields 5989.2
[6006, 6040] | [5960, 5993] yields 6007.8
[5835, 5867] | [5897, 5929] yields 5896.9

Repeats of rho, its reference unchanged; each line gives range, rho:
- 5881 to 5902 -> -0.09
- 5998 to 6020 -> -0.02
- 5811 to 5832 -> 0.03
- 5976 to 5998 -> -0.02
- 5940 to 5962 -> 0.01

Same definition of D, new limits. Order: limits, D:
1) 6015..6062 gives 27.4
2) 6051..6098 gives 27.8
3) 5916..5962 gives 27.4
